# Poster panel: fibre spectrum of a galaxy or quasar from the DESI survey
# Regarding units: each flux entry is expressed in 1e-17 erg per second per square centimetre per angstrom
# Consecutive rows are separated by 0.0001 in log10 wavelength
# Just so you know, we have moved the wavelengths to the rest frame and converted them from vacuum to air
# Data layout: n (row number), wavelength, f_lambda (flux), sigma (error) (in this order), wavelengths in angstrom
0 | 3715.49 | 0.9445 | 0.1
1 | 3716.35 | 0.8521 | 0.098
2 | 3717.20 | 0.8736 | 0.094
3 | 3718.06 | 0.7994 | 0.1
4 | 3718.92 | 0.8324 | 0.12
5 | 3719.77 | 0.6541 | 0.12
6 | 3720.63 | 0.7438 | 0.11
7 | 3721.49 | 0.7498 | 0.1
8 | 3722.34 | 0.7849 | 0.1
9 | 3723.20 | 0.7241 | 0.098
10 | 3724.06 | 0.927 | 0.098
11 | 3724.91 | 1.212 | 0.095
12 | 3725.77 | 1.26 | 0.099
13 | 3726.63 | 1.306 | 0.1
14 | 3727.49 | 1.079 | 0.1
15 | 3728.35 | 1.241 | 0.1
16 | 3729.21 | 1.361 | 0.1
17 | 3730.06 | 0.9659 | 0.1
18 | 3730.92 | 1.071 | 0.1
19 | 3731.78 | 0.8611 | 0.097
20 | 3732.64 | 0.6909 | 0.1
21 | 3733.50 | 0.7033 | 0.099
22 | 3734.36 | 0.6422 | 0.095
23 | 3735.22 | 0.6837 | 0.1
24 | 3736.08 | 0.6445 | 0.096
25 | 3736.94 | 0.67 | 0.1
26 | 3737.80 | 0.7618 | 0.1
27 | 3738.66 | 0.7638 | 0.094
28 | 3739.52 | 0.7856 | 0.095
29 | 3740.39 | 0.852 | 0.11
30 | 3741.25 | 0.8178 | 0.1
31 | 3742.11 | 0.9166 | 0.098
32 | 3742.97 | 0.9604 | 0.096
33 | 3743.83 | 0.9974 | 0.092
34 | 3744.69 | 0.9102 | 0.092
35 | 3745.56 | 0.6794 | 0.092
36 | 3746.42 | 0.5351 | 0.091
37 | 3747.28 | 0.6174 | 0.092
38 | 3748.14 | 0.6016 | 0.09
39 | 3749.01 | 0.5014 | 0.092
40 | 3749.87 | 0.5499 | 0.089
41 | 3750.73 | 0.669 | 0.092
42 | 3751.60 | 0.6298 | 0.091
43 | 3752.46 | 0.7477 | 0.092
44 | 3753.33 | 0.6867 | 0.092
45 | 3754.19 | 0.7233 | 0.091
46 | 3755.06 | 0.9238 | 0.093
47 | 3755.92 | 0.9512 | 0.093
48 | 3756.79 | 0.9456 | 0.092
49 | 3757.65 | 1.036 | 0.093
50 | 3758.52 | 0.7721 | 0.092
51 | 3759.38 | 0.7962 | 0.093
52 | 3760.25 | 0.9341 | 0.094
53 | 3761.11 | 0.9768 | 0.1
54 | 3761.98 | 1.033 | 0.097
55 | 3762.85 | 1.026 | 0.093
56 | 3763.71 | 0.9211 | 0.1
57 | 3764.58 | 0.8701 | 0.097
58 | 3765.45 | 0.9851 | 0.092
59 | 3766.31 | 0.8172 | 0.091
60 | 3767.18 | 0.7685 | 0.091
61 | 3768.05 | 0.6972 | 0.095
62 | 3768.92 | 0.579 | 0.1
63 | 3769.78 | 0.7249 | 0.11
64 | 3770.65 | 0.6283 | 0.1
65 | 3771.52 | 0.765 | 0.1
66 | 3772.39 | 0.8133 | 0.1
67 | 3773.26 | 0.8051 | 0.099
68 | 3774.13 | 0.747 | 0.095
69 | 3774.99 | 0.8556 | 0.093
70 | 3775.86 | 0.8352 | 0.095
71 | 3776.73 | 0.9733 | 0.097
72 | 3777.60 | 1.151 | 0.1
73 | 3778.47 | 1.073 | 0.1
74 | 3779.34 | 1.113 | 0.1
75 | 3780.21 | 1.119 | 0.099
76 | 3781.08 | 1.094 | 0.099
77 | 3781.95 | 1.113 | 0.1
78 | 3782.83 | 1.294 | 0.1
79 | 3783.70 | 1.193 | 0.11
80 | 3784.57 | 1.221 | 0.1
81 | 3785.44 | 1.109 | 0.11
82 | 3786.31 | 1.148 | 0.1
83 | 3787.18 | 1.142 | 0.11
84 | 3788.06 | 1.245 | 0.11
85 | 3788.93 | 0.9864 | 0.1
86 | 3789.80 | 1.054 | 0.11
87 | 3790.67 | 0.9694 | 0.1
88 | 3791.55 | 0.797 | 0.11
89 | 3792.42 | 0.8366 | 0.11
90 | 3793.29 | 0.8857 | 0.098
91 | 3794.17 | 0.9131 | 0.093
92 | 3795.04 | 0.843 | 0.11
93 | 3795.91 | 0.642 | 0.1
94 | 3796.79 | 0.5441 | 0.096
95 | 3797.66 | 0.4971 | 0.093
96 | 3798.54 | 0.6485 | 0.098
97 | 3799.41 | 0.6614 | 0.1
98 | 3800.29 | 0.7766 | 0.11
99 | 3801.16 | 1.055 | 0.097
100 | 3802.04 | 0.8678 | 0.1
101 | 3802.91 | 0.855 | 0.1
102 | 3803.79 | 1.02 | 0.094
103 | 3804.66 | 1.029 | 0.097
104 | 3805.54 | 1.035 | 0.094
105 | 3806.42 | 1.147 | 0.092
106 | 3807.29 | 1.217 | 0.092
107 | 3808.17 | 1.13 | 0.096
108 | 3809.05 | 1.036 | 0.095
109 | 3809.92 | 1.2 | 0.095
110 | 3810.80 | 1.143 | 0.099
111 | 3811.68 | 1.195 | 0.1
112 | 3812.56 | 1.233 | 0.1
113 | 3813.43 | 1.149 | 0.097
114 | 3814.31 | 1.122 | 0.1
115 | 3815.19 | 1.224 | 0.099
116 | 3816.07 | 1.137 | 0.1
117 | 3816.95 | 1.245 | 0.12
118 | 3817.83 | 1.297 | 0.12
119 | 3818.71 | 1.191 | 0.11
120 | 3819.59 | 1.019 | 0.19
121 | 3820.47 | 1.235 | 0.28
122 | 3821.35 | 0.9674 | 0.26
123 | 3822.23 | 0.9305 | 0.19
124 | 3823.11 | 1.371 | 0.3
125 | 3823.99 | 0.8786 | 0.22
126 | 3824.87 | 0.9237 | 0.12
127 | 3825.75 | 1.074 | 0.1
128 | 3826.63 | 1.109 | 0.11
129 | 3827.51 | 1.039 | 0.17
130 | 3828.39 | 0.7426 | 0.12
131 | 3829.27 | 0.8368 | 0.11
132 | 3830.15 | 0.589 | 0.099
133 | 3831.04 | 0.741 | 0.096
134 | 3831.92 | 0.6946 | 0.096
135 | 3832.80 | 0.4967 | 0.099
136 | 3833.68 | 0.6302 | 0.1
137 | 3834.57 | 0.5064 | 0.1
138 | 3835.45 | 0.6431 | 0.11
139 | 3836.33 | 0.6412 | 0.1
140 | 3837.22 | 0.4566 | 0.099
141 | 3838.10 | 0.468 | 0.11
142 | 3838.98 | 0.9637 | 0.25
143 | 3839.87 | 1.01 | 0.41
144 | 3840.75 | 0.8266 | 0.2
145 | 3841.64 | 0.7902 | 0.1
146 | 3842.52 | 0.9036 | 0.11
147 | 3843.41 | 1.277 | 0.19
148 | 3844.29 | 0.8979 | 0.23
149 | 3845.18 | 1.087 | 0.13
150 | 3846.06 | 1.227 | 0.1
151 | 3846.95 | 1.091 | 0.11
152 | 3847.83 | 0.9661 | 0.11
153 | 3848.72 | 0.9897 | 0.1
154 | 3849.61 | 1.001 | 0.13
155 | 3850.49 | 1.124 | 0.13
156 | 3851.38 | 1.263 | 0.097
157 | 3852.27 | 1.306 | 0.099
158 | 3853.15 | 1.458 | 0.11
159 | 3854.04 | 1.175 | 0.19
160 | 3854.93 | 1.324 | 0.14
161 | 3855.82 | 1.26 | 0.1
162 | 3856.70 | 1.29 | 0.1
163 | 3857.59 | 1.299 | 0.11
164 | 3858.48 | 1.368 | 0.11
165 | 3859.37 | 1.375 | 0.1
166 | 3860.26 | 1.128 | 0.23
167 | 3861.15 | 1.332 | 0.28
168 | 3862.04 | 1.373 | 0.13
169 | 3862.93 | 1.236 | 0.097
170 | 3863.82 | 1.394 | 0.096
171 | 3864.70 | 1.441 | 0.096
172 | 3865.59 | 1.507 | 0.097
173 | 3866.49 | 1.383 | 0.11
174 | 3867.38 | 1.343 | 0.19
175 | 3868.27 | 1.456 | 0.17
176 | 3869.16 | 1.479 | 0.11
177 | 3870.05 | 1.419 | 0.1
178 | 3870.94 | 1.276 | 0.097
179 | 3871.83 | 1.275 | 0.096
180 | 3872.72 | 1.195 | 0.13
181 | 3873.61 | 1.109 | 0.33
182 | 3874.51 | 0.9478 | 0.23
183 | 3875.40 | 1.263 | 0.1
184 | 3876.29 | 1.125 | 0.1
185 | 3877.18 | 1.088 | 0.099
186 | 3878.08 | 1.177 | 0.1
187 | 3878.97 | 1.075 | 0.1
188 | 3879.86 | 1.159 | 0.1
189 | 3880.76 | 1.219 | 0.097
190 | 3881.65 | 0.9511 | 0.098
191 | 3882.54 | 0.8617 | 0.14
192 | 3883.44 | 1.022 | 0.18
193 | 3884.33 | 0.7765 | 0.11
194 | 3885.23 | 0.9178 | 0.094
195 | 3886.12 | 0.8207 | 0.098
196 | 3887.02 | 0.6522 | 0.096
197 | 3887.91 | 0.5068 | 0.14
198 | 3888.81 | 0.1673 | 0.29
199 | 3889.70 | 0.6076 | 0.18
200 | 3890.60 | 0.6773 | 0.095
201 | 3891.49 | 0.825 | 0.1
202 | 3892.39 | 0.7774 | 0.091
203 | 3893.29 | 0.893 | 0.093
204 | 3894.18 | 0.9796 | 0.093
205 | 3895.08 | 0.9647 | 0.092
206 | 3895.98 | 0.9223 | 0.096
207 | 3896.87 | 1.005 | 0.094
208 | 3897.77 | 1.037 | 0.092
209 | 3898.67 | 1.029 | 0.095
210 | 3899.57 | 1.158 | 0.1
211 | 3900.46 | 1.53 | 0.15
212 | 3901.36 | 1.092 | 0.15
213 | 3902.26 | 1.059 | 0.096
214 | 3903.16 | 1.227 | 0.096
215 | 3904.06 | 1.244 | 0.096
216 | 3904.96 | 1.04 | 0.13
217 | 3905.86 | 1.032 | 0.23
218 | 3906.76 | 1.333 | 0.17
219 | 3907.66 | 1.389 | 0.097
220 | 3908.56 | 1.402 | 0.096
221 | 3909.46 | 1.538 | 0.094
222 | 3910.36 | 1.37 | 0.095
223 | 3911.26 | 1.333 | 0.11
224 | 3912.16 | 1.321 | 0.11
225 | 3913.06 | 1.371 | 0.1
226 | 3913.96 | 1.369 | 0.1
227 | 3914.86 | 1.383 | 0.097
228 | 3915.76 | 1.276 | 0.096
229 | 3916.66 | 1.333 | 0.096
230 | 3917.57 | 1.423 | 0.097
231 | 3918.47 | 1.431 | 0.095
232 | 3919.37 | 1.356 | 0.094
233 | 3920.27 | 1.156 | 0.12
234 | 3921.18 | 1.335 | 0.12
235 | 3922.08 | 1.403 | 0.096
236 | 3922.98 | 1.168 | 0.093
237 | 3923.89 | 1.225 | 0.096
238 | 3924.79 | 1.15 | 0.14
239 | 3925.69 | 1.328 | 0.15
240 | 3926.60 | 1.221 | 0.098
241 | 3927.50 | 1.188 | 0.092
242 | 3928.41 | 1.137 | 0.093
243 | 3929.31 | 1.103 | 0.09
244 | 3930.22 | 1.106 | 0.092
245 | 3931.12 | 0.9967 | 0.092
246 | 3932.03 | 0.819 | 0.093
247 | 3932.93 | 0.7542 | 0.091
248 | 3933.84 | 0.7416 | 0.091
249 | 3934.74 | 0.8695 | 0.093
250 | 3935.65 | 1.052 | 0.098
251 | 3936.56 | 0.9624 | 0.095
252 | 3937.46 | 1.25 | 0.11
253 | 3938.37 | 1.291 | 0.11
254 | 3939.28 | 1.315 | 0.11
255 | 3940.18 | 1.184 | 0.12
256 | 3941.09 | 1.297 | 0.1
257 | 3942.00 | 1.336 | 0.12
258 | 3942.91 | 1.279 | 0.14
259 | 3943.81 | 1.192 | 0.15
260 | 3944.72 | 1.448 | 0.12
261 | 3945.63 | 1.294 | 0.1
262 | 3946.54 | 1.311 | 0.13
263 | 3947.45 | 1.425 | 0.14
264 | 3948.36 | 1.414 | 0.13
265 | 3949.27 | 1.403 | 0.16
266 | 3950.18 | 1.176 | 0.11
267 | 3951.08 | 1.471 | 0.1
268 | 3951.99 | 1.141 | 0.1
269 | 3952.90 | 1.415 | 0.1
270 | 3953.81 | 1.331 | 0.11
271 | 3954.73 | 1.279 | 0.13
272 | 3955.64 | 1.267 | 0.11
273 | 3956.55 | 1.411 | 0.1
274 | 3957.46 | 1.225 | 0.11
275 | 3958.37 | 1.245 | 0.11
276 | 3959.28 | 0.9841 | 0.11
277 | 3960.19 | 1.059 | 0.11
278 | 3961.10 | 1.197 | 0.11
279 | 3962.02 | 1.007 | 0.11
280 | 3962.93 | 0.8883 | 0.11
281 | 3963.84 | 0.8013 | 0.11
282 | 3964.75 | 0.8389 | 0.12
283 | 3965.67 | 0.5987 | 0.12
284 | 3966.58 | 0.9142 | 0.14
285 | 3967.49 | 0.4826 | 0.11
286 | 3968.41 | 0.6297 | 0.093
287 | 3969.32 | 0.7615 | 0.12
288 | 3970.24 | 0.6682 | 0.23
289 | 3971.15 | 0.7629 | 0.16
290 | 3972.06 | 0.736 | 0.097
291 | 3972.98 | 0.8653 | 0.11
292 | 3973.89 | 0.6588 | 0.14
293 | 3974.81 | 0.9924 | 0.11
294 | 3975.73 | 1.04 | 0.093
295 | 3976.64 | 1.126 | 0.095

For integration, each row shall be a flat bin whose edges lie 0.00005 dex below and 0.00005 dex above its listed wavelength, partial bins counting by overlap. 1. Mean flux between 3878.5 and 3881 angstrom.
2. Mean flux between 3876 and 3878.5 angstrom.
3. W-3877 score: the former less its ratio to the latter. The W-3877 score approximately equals 0.13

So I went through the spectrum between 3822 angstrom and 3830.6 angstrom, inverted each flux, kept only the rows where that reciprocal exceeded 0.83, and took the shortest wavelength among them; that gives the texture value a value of 3822.23 angstrom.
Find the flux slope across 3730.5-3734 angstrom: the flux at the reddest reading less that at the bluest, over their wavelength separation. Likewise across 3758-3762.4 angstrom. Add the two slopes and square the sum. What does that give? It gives 0.0045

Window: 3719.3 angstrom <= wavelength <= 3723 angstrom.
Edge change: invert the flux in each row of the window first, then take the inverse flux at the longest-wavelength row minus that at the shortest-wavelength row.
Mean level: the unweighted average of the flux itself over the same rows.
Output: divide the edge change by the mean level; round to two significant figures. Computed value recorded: -0.35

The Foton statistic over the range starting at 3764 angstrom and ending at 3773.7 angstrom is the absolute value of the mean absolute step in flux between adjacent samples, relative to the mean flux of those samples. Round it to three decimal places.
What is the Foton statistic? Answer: 0.124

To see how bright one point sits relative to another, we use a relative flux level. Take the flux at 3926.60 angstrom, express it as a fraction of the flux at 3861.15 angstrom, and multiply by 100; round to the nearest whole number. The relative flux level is 92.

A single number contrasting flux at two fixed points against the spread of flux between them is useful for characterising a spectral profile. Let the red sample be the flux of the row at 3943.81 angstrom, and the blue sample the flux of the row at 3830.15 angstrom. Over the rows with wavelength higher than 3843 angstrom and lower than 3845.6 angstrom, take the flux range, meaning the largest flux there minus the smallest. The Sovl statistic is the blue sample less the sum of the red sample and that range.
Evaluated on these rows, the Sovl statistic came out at -0.98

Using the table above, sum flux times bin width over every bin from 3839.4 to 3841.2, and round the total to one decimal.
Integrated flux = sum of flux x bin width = 1.6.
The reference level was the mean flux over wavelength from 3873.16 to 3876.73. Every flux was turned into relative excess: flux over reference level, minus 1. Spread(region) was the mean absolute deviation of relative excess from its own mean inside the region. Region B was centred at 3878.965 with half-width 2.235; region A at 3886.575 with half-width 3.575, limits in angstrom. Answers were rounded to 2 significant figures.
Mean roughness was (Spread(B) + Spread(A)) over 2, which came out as 0.11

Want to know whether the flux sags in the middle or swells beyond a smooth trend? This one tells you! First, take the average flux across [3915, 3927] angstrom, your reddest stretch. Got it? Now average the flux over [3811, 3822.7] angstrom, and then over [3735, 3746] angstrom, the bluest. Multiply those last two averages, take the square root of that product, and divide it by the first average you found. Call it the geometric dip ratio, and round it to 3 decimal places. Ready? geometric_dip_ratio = 0.743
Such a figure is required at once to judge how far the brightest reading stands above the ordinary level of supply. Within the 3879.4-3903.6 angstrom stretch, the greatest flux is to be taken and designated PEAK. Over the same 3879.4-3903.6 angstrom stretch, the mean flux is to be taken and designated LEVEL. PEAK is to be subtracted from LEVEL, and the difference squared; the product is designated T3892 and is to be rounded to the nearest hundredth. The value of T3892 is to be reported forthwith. 0.37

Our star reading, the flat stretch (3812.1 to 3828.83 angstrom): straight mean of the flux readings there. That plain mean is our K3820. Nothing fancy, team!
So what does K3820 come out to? 1.10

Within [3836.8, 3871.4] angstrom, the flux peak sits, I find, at 3865.59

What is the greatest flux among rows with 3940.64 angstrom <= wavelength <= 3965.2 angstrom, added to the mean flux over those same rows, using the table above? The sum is 2.70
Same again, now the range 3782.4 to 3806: 2.23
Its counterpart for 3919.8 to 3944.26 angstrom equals 2.55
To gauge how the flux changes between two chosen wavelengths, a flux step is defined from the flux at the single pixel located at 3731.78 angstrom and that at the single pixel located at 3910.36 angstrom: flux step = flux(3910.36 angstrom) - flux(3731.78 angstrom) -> 0.5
